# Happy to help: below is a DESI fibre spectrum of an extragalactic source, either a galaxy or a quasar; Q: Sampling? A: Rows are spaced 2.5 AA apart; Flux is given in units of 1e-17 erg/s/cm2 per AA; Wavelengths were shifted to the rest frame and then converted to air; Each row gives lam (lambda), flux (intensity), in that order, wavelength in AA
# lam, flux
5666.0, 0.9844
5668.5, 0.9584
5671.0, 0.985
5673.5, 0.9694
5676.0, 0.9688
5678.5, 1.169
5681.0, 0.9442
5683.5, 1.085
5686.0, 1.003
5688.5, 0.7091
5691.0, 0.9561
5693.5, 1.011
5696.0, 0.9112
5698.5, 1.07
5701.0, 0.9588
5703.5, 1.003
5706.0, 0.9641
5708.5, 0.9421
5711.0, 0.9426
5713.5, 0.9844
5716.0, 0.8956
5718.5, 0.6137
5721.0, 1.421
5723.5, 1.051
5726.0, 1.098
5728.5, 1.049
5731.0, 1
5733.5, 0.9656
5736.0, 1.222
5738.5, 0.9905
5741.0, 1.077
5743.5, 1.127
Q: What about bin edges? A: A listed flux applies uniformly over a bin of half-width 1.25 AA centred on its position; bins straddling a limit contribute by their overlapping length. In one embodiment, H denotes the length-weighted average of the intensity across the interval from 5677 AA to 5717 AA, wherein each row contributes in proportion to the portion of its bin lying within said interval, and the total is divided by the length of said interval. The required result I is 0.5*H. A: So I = 0.486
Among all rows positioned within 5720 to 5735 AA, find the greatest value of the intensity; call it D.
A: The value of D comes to 1.421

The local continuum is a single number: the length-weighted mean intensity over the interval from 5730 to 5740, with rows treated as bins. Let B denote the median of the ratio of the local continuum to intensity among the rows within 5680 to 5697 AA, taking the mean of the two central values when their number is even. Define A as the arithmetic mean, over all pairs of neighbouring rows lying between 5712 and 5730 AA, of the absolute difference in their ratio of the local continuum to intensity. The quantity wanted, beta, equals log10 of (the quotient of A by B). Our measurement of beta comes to -0.53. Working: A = 0.33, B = 1.09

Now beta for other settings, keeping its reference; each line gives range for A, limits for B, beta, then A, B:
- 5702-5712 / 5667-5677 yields -1.68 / 0.02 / 1.08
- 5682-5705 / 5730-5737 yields -0.78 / 0.17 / 1.05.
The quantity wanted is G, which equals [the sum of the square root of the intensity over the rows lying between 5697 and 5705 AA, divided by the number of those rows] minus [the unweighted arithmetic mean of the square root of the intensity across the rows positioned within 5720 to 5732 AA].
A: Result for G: -0.05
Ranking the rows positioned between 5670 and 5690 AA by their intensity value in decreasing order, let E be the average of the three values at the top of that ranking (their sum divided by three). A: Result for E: 1.086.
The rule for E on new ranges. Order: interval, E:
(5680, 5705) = 1.055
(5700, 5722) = 1.136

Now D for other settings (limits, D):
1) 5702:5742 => 1.421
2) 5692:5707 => 1.07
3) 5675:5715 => 1.169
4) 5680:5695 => 1.085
